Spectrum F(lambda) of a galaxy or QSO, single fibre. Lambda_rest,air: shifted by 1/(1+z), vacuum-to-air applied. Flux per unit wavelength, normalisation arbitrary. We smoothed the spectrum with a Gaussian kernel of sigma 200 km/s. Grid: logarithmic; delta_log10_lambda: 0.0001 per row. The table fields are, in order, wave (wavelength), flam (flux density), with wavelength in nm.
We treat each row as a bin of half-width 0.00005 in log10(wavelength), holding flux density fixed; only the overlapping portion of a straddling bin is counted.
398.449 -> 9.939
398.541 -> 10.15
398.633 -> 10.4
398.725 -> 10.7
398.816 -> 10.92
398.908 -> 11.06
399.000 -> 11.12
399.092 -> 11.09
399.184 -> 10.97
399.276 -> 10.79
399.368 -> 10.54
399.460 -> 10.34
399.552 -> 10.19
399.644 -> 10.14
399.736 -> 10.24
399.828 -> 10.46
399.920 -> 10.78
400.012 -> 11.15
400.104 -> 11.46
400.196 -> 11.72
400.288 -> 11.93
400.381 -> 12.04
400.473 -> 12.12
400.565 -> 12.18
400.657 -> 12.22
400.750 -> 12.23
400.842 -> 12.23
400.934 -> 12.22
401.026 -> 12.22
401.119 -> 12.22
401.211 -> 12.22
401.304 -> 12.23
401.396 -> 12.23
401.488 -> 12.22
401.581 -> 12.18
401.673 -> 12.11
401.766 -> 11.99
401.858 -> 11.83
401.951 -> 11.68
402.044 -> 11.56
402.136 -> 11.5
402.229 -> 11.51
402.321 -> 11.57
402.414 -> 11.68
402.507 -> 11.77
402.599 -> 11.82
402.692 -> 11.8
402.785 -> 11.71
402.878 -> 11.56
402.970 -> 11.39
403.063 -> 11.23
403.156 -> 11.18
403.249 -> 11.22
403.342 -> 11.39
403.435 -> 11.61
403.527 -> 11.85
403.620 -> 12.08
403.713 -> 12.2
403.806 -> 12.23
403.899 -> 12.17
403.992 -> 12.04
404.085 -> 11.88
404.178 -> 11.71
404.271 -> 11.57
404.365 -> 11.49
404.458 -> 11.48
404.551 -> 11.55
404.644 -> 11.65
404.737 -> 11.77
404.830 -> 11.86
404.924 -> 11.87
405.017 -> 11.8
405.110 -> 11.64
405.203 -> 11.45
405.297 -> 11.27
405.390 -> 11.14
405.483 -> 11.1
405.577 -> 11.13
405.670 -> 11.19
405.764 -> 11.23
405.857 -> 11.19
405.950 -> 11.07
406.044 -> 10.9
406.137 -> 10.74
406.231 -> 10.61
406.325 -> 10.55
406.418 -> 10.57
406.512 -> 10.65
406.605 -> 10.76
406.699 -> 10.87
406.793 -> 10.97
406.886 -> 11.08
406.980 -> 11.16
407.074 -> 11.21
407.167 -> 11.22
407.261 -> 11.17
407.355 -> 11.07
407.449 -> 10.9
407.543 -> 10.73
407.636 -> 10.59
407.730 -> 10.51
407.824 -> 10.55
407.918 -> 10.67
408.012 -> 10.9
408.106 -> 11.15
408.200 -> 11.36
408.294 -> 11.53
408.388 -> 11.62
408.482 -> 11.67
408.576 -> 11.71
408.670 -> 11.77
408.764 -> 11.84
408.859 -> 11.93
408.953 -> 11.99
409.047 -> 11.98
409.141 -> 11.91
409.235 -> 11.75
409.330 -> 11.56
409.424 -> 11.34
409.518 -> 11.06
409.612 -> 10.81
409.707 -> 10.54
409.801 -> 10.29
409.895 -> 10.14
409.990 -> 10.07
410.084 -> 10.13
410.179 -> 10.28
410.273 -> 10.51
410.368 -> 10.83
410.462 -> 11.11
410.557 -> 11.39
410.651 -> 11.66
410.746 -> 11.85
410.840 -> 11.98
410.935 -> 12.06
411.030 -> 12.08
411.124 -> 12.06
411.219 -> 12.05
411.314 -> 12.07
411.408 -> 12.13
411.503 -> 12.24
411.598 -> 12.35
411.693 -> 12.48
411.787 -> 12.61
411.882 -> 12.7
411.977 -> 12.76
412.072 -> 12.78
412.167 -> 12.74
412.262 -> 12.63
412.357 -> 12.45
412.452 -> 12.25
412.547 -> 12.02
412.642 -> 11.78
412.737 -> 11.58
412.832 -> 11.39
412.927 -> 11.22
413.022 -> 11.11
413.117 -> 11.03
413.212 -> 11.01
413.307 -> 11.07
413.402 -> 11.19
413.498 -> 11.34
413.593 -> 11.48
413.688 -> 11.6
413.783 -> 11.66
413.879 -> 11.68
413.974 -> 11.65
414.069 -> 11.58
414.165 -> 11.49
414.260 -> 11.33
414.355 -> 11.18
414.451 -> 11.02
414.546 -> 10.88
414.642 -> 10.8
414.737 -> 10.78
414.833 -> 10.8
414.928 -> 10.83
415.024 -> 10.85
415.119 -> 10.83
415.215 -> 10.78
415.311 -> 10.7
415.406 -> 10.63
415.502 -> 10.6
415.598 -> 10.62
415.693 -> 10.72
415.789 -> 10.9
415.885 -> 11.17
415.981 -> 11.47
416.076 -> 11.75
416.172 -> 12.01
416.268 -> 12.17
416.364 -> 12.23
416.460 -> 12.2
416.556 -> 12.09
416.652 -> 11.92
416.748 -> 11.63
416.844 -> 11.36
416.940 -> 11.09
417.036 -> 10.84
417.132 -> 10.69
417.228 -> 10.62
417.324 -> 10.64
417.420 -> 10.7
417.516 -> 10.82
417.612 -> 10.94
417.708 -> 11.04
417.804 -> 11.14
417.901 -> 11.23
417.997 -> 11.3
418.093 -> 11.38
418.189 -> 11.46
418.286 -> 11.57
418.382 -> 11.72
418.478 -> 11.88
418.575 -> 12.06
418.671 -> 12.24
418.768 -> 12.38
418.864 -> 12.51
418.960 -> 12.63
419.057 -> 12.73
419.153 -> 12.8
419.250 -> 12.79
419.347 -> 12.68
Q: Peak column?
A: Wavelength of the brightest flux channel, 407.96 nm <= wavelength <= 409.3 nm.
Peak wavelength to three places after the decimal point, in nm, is 408.953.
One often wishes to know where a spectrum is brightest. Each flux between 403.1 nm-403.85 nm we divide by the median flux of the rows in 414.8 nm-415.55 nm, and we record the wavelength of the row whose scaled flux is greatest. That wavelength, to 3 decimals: 403.806 nm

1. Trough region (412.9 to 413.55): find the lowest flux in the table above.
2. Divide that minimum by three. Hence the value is 3.67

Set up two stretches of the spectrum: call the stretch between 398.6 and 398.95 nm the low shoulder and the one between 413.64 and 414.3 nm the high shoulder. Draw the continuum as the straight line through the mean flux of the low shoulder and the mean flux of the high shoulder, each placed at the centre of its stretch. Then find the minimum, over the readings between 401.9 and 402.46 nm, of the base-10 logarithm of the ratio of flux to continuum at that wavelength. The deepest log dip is 0.021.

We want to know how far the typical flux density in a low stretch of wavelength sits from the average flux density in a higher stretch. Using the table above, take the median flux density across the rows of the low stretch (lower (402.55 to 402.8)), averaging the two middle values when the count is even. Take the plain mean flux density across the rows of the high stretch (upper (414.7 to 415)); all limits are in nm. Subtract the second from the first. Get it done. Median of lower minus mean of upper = 1.0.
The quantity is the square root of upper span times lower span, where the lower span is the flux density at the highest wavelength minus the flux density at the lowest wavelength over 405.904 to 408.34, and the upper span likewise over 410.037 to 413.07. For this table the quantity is 0.7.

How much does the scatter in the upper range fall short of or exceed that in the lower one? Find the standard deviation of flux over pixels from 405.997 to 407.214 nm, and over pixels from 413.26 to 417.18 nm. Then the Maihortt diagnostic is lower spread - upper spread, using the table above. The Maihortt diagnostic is -0.25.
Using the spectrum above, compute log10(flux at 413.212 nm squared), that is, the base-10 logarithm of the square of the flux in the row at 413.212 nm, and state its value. 2.084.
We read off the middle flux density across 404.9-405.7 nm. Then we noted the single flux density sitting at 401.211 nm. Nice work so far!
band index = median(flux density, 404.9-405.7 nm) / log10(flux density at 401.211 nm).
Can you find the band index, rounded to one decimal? 10.4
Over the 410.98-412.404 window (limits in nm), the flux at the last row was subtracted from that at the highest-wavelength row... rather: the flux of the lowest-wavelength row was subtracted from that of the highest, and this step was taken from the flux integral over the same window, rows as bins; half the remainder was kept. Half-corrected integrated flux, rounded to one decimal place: 8.6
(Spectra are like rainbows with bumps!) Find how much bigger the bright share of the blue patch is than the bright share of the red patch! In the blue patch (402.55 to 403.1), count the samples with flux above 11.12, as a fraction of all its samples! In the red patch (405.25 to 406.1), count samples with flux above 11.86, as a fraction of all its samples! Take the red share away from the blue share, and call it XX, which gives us 1.0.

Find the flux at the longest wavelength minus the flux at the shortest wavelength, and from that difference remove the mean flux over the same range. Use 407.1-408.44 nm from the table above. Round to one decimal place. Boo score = -10.6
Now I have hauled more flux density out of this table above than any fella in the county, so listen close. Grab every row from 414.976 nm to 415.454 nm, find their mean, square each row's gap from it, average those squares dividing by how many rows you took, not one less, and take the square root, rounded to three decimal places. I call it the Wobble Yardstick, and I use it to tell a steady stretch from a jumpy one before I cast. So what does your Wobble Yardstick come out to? 0.082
